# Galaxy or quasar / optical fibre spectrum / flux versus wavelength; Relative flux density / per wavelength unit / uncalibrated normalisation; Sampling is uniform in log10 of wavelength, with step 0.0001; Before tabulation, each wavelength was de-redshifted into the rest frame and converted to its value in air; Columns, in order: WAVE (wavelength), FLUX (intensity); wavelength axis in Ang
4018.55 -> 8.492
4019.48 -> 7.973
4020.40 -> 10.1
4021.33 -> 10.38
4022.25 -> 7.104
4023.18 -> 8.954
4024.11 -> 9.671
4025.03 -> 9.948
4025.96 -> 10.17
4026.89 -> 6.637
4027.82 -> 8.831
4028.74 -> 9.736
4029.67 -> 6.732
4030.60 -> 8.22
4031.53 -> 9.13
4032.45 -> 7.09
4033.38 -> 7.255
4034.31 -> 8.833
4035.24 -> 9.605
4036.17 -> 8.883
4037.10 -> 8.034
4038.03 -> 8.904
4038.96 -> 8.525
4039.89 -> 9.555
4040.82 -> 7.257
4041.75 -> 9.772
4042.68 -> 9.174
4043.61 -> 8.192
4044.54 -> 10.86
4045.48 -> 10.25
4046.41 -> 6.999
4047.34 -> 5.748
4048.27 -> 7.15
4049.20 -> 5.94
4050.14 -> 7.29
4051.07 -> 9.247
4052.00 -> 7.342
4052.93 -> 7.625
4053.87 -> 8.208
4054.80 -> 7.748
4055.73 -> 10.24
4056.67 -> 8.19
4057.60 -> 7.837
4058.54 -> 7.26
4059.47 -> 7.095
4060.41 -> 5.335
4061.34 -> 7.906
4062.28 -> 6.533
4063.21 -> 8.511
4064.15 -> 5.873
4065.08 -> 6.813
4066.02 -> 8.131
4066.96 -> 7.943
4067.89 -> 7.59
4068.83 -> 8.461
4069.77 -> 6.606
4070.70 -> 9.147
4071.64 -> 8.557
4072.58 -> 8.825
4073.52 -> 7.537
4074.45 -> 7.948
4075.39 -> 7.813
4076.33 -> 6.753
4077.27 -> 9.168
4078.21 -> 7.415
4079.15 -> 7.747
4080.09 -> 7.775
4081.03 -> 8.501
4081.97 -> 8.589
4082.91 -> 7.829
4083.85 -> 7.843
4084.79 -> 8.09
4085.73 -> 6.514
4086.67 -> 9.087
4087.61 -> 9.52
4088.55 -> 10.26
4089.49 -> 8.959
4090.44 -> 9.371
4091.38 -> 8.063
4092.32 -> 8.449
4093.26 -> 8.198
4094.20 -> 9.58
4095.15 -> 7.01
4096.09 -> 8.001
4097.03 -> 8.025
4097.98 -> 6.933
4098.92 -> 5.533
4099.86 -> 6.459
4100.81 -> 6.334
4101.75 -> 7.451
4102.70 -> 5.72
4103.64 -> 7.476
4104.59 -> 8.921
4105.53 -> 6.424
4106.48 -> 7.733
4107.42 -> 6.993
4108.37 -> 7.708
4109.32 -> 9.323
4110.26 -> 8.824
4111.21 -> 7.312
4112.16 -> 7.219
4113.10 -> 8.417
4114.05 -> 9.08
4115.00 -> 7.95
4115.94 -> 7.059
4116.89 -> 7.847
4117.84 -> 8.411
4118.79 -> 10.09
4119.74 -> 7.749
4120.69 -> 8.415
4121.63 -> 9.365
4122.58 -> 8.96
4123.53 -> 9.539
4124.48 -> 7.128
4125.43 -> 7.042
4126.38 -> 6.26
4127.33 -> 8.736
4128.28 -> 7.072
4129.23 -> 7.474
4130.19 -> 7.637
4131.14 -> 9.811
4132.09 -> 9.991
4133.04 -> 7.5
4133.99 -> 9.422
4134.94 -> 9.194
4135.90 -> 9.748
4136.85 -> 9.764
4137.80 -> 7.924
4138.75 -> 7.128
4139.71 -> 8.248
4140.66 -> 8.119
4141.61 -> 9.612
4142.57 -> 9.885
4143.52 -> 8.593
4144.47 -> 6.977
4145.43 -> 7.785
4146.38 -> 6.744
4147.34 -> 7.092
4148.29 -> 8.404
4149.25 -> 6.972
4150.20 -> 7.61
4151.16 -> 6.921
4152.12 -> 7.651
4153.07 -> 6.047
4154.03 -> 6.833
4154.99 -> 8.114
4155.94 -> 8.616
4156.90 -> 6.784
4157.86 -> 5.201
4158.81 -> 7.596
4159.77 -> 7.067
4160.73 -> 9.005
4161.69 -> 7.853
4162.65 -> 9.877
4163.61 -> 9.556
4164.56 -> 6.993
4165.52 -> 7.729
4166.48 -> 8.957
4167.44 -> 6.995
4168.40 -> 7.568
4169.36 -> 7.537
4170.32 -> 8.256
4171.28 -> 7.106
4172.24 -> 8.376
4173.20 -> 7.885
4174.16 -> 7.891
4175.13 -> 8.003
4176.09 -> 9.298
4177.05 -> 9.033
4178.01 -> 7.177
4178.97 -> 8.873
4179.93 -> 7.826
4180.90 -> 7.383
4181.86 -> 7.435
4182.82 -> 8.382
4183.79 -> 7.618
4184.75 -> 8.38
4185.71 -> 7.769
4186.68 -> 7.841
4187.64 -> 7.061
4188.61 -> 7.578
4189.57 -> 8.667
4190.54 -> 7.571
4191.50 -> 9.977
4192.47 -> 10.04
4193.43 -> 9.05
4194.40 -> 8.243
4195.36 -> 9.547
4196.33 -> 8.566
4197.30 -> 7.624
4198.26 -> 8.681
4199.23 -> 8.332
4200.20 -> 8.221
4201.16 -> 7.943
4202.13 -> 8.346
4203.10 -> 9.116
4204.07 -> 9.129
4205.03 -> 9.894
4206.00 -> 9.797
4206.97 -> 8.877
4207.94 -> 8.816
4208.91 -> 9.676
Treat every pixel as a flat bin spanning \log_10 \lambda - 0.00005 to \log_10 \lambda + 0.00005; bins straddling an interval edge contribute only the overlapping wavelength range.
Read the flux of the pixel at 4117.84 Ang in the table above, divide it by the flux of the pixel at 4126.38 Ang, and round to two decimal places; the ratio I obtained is 1.34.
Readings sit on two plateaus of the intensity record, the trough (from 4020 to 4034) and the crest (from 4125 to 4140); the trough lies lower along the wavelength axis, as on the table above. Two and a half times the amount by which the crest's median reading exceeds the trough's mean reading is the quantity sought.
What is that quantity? -1.4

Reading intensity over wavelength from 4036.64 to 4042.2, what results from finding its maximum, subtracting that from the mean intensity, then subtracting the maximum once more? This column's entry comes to -10.9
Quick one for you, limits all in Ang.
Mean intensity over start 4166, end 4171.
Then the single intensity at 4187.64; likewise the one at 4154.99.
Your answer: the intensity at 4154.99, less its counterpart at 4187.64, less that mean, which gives -6.8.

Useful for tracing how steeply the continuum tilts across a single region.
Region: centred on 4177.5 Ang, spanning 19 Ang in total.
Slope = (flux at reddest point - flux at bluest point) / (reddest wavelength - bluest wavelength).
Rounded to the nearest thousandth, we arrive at 0.015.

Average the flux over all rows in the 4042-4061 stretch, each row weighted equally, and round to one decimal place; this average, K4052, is 7.9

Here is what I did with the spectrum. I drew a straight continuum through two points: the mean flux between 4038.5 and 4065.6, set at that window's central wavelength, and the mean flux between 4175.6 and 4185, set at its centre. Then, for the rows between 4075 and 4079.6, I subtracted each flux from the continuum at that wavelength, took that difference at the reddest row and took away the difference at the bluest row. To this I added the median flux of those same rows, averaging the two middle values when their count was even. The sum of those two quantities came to 7.8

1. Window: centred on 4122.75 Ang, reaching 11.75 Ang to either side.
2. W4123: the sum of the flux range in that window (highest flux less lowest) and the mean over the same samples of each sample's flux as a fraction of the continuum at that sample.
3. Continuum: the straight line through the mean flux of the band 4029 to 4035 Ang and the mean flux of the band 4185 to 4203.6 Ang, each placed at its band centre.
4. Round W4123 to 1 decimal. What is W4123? 4.8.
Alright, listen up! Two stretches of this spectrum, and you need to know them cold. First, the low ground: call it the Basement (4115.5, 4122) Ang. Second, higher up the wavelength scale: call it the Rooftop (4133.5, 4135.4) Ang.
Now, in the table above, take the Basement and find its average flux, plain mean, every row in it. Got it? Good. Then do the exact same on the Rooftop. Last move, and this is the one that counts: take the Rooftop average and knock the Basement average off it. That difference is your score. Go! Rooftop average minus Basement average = 0.9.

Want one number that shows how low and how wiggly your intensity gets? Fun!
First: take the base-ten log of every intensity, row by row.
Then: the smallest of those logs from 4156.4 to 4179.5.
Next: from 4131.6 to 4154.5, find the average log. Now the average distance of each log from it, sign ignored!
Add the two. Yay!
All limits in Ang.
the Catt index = 0.77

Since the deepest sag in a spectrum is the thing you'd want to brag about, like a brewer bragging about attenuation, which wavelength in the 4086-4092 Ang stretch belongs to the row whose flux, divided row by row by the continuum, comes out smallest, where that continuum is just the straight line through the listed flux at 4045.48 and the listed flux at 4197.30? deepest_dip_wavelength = 4091.38 Ang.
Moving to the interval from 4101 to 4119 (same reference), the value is 4102.70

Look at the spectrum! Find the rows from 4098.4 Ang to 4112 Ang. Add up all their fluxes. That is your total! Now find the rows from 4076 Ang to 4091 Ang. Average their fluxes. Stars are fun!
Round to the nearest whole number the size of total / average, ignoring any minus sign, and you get 12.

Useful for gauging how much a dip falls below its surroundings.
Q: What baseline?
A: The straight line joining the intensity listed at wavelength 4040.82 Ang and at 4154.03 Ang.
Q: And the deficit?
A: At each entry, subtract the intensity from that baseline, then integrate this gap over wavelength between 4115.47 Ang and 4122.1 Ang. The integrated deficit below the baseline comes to -10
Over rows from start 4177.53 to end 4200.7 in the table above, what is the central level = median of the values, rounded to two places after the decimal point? 8.23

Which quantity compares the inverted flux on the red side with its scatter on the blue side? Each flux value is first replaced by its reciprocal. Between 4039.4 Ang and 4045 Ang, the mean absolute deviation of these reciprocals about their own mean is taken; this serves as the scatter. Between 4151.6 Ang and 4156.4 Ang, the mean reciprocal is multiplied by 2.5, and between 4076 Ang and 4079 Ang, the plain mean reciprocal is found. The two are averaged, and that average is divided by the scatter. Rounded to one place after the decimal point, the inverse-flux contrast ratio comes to 19.0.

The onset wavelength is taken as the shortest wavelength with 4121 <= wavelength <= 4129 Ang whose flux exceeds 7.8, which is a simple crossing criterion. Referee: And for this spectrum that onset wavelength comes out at 4121.63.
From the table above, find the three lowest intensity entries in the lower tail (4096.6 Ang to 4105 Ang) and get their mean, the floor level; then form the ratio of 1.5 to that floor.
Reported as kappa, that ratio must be 0.26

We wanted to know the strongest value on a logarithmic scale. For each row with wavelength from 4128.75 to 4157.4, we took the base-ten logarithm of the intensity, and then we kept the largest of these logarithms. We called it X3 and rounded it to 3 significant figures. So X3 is 1.00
